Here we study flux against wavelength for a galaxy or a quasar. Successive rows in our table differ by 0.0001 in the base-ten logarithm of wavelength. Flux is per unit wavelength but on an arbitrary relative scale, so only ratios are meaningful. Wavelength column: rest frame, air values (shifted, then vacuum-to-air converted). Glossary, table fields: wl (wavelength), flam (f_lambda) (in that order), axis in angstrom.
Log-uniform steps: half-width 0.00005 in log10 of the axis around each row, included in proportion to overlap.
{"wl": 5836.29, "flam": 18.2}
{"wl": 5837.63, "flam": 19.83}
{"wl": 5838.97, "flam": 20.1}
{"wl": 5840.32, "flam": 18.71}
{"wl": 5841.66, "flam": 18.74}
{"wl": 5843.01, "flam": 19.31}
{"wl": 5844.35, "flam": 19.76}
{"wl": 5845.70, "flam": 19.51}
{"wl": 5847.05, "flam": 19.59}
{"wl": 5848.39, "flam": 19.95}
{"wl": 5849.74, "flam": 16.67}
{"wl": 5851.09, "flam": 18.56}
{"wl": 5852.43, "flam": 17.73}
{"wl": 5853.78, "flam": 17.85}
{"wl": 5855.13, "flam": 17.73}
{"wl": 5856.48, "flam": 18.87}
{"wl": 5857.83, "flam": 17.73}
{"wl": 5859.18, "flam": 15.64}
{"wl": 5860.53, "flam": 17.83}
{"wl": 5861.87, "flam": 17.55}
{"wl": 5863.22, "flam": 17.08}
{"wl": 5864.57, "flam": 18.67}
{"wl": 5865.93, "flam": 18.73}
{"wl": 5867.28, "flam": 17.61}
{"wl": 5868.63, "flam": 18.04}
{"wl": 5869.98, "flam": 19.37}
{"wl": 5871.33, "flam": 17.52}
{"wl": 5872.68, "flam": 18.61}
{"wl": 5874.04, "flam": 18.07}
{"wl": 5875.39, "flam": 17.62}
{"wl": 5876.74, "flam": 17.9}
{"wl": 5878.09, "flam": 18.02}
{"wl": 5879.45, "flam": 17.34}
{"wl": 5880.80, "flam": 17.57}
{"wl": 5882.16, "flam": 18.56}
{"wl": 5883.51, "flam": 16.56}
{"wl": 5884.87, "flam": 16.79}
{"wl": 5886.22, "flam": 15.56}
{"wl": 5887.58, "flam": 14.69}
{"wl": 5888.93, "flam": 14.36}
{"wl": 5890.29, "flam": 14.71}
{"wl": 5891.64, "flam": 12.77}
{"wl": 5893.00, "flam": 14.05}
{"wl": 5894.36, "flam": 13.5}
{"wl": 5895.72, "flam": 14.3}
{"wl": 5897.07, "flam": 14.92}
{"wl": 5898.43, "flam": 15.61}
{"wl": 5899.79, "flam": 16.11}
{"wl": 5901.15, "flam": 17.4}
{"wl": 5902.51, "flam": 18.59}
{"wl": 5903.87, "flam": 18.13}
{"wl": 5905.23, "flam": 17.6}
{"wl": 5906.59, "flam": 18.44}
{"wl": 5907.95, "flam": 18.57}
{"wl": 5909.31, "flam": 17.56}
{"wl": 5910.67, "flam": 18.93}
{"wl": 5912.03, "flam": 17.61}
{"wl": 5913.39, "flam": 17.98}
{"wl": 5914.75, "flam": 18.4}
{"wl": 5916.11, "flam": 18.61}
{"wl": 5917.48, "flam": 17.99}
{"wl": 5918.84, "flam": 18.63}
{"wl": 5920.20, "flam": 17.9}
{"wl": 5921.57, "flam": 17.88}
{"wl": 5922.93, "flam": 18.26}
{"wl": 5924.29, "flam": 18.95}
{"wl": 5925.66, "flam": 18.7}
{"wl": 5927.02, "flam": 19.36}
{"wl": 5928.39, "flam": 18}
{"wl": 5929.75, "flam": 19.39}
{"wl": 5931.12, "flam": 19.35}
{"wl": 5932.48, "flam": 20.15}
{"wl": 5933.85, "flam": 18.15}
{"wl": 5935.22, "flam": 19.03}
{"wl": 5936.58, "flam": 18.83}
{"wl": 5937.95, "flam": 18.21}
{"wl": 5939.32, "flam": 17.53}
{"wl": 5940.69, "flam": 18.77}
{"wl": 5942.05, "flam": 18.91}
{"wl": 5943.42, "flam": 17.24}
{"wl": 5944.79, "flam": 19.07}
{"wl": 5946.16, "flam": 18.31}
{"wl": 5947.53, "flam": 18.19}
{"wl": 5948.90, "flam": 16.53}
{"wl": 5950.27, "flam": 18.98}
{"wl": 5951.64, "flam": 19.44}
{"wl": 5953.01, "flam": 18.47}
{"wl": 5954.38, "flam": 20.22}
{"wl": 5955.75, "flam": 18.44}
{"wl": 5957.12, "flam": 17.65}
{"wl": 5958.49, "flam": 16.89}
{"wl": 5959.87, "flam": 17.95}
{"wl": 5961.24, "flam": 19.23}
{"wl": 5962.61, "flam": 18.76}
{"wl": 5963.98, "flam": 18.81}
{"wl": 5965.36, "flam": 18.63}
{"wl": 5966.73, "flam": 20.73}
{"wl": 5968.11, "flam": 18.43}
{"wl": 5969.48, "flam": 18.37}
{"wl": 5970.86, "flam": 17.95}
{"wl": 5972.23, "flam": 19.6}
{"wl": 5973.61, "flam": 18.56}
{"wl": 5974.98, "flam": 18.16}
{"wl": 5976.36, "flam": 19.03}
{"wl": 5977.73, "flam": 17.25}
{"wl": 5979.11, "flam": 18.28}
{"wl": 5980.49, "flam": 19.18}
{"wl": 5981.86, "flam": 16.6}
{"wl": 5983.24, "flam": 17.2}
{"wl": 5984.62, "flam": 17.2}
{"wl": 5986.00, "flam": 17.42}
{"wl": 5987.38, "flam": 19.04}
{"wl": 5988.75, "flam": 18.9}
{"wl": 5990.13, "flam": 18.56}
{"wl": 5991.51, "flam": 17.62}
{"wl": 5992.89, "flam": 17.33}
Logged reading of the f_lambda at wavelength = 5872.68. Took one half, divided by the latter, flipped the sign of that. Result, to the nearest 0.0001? -0.0269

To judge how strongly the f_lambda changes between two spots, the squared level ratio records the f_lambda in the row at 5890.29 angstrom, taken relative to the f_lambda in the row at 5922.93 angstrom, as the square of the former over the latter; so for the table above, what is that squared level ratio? 0.65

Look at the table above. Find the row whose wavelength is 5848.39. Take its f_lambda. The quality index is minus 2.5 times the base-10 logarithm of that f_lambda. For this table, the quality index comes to -3.25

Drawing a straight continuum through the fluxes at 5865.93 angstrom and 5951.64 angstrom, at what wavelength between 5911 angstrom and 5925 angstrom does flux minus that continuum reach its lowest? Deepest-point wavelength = 5912.03 angstrom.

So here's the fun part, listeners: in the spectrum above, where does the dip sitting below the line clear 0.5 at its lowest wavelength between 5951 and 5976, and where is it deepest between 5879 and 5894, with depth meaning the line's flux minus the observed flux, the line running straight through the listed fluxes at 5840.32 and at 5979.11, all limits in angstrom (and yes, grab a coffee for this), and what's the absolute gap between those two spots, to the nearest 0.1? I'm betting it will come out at 65.5 angstrom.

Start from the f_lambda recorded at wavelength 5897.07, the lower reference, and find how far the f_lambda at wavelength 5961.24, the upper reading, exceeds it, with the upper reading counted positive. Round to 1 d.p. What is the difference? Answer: 4.3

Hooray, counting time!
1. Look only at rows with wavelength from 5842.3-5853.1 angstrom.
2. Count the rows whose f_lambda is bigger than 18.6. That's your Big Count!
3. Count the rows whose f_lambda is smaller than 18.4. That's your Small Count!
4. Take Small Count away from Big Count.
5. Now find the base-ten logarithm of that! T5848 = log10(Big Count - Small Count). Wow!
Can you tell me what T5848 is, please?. 0.48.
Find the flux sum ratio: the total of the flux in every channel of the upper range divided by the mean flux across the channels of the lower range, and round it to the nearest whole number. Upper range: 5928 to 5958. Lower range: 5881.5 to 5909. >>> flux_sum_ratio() 25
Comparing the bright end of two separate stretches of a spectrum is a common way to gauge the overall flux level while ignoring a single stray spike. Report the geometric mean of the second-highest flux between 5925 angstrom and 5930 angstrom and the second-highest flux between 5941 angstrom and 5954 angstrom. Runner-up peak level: 19.2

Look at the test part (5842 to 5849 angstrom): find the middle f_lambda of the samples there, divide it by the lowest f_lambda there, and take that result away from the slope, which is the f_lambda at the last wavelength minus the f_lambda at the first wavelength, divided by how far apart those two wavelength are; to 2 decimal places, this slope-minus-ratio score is -0.90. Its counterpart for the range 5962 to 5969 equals -1.08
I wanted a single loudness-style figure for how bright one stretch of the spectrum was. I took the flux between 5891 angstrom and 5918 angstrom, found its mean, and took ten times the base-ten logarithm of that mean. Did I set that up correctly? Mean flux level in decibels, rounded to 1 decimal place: 12.3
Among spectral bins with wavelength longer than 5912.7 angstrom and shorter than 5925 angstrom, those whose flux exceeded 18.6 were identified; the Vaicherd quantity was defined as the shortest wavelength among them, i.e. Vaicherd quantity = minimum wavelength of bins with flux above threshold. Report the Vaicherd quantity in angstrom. 5916.11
